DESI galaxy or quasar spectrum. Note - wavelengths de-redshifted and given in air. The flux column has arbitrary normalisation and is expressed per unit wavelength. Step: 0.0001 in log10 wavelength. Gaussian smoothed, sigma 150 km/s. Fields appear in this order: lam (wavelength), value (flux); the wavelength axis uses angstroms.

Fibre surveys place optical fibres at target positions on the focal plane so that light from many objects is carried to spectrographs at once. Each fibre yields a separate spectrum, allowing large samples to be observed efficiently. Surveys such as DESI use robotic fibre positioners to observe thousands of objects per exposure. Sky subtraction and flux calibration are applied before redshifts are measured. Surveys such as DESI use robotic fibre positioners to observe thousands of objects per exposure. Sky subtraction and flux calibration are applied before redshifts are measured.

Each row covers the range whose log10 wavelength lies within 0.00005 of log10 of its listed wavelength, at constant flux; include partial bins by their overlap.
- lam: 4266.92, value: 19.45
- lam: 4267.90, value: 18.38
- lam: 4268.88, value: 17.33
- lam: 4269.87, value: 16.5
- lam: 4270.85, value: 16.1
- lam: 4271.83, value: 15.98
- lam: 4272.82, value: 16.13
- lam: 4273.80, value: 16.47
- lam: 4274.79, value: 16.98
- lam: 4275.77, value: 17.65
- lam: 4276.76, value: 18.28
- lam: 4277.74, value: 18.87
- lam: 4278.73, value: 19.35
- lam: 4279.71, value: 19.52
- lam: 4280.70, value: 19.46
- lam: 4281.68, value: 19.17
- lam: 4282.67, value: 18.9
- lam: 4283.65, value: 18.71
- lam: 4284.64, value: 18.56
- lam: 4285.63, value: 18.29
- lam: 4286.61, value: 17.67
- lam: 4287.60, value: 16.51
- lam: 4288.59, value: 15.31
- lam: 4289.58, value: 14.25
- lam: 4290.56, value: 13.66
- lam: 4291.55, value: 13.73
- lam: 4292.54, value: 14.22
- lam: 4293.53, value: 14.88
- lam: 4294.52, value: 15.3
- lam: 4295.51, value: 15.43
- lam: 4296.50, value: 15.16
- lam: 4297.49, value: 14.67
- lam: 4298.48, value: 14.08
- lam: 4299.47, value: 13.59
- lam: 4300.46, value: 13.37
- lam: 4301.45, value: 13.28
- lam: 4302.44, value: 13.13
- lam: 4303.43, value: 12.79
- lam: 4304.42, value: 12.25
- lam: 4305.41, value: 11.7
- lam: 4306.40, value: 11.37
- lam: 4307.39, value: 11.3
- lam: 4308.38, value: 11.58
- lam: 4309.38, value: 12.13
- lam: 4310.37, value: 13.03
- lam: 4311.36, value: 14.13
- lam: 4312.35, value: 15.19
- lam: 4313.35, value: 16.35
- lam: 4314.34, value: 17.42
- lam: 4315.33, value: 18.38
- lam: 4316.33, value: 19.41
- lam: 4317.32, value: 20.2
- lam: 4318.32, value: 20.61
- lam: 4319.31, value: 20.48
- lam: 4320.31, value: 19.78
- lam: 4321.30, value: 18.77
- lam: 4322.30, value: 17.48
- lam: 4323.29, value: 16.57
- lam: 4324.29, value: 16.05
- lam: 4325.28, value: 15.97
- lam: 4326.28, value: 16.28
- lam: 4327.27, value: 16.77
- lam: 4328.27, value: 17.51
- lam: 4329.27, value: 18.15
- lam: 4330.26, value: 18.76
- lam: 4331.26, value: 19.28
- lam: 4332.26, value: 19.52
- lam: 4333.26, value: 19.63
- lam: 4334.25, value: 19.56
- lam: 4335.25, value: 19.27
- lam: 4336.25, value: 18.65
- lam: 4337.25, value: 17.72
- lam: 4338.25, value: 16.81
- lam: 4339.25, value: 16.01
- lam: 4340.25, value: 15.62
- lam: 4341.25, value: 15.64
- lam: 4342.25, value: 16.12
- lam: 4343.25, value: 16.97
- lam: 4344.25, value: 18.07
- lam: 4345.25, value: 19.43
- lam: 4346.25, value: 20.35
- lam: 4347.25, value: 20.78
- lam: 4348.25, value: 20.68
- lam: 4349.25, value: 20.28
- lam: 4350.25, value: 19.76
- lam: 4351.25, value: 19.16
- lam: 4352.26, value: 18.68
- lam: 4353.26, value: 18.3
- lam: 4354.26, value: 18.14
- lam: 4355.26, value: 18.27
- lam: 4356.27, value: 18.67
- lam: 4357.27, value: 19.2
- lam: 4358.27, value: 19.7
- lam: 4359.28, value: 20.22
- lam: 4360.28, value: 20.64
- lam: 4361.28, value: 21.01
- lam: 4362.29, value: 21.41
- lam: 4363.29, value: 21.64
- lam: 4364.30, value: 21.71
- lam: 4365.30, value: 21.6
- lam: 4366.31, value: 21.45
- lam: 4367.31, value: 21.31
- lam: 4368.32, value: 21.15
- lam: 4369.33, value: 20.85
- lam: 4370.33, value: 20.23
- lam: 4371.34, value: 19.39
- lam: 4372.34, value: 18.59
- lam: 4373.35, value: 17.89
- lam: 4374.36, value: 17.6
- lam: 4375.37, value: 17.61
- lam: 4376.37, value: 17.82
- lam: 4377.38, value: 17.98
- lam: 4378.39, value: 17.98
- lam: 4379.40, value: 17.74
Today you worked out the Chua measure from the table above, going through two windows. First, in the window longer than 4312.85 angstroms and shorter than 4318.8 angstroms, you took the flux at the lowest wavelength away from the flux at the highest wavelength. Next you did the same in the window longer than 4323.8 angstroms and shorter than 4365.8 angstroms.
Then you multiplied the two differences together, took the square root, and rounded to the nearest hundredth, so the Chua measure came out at 4.86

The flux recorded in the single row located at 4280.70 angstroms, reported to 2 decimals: 19.46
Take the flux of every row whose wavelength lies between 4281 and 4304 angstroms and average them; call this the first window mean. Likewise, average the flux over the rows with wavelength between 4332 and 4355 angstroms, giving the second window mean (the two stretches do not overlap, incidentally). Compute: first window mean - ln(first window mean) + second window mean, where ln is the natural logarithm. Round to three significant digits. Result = 31.2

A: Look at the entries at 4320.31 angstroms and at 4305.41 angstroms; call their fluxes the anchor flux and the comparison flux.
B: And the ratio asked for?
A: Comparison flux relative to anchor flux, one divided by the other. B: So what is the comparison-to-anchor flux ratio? 0.59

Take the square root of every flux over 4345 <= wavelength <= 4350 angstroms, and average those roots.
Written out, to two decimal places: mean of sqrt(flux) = 4.51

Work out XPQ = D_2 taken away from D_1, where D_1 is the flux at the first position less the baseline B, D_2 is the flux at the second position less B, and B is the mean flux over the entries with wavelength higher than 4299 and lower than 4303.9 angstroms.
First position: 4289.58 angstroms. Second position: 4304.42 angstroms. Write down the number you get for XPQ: 2.0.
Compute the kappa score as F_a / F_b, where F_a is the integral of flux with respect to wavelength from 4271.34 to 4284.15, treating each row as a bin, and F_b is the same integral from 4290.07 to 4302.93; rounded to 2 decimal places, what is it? 1.27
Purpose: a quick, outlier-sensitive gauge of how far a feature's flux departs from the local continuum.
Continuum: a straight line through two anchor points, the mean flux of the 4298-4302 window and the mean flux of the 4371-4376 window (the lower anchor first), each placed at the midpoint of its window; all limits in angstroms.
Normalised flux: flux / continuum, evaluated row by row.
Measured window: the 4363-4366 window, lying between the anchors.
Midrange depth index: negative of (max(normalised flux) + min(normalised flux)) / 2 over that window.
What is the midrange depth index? -1.23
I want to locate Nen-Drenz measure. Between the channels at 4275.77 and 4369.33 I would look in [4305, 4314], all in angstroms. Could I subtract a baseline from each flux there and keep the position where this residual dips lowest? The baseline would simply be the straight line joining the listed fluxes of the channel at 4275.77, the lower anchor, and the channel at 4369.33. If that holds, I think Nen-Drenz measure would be 4307.39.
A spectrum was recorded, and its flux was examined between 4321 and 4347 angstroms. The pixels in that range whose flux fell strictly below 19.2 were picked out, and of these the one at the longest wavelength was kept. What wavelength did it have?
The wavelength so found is 4344.25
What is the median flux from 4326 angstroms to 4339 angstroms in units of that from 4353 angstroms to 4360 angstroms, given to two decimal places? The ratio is 1.00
